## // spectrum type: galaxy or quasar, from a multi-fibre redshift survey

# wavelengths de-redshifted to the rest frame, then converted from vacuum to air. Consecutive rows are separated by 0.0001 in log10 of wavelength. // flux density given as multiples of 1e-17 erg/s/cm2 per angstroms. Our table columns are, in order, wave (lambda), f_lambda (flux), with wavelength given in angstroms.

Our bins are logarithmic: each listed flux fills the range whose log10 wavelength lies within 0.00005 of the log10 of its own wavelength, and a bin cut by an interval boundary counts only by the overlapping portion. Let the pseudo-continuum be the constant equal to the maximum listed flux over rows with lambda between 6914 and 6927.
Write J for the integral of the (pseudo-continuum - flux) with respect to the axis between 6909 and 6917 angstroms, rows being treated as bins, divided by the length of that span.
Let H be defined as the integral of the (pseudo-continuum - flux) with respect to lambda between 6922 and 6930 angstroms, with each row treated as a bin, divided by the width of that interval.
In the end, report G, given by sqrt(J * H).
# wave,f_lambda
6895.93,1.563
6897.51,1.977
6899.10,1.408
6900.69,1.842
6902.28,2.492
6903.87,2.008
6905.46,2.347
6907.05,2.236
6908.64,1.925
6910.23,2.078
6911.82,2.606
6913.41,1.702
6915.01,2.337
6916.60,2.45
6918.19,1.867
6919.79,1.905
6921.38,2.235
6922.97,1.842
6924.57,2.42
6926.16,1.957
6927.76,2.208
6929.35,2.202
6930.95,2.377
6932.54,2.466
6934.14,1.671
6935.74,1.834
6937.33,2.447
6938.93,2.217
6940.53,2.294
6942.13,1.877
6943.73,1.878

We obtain 0.28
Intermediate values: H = 0.32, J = 0.243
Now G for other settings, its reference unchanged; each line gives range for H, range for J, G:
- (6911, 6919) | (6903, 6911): 0.29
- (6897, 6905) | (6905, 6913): 0.34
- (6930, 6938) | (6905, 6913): 0.27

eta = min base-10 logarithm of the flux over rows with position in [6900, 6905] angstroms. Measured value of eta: 0.27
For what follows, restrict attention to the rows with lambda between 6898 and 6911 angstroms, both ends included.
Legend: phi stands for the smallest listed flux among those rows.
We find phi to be 1.408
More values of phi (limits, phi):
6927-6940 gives 1.671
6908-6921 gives 1.702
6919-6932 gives 1.842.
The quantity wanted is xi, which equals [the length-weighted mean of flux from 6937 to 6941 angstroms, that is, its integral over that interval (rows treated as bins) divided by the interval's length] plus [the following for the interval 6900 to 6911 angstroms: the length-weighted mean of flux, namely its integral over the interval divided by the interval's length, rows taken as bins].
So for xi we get 4.44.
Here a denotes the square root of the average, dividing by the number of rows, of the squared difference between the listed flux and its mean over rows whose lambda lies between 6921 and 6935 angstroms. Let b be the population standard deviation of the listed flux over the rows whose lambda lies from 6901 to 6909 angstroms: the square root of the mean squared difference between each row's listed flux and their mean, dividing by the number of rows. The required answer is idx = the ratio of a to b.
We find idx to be 1.2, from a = 0.26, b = 0.21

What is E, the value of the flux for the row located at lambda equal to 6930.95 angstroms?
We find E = 2.377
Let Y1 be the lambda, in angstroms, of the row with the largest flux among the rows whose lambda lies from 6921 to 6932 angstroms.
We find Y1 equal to 6924.57 angstroms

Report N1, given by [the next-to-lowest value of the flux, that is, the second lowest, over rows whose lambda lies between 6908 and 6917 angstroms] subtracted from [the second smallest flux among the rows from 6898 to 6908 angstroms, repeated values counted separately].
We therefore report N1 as -0.08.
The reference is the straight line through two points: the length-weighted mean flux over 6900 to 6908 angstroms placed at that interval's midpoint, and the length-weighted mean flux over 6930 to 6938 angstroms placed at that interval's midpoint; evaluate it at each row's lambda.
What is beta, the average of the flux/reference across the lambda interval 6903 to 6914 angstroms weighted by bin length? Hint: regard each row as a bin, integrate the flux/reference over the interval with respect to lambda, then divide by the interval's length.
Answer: 0.98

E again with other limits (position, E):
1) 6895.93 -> 1.563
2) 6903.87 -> 2.008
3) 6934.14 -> 1.671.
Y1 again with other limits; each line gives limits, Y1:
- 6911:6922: 6911.82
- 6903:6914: 6911.82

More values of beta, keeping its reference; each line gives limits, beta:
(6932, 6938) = 0.97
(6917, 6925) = 0.95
